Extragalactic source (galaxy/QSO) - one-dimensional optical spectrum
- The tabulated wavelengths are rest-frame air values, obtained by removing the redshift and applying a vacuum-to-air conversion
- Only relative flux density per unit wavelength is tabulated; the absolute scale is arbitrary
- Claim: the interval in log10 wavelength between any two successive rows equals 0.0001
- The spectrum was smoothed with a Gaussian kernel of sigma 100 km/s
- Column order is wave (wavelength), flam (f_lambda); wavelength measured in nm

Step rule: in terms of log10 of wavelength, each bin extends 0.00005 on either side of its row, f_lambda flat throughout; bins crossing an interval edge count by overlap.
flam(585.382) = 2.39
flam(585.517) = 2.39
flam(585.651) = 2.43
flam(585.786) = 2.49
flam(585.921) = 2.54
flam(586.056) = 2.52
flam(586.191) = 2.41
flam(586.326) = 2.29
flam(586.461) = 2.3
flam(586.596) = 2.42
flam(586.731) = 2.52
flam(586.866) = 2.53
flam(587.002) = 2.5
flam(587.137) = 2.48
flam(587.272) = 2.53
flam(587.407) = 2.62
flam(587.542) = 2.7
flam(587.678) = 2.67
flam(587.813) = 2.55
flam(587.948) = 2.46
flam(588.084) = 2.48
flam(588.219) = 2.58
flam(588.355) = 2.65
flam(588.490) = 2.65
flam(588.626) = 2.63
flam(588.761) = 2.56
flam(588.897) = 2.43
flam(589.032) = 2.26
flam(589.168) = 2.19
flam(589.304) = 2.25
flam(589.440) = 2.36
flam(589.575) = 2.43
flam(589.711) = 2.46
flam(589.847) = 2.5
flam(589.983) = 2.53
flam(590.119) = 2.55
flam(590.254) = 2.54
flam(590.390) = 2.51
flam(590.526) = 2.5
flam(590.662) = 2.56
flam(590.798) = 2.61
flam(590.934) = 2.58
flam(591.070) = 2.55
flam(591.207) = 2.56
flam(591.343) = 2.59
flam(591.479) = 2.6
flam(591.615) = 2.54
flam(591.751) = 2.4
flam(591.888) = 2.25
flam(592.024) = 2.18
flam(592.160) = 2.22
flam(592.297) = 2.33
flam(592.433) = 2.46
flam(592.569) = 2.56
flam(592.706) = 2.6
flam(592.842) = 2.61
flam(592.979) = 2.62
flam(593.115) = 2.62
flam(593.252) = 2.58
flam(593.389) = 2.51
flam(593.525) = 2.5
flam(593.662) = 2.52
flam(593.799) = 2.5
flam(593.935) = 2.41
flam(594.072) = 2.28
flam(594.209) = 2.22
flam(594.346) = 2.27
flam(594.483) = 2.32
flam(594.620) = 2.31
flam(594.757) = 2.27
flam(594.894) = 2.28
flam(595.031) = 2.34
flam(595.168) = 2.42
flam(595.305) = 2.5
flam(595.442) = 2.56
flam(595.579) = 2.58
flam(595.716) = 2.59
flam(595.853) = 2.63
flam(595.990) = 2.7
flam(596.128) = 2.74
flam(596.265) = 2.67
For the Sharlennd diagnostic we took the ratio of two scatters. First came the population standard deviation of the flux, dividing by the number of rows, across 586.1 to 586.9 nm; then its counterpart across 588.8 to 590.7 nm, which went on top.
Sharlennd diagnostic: 1.3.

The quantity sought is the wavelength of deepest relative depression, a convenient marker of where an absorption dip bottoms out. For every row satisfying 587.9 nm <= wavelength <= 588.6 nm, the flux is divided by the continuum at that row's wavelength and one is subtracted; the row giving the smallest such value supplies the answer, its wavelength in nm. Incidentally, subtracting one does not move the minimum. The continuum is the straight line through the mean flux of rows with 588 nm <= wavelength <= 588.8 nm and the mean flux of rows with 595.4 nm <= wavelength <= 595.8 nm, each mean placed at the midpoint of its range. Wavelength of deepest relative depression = 587.948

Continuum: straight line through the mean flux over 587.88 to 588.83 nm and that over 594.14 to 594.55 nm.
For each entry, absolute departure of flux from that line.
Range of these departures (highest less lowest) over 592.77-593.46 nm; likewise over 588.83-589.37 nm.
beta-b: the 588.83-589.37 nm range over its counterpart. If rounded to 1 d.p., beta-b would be 2.4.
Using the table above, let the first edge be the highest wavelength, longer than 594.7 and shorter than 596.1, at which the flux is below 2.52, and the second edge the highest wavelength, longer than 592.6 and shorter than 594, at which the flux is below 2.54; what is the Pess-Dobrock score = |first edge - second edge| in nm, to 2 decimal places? 1.37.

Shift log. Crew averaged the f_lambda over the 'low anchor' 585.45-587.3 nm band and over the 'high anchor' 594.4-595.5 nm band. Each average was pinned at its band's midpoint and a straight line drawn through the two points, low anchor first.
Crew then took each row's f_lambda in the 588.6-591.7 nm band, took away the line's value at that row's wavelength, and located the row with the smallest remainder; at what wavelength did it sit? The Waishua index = 589.168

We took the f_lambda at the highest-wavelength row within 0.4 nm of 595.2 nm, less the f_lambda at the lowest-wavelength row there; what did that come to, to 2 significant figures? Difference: 0.30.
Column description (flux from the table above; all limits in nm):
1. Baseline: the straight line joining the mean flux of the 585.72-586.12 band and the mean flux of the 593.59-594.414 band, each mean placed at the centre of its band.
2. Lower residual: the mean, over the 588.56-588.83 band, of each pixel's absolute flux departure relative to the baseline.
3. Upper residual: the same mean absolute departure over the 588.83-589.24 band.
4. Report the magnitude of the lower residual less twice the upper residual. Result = 0.20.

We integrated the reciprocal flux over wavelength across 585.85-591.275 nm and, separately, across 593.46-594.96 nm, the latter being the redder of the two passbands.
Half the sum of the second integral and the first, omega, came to 1.4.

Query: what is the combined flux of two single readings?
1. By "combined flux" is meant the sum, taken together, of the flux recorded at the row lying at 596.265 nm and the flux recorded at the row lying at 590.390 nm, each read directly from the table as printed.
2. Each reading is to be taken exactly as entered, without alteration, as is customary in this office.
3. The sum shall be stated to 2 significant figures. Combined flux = 5.2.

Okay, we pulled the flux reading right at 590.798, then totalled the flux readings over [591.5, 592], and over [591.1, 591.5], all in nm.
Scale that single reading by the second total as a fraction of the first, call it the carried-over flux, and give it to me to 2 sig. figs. 2.8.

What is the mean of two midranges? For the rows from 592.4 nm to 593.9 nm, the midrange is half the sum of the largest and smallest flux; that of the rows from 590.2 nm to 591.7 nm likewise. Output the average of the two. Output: 2.55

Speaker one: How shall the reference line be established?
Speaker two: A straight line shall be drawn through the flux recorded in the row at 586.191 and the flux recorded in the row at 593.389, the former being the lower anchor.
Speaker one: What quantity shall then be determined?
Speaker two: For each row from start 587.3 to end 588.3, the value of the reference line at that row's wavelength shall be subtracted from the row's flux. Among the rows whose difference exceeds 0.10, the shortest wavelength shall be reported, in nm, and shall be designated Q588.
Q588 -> 587.407 nm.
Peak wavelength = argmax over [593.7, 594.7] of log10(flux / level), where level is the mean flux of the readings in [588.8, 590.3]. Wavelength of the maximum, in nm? 593.799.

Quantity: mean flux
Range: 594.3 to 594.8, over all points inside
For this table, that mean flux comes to 2.29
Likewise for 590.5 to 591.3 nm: 2.56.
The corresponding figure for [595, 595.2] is 2.38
